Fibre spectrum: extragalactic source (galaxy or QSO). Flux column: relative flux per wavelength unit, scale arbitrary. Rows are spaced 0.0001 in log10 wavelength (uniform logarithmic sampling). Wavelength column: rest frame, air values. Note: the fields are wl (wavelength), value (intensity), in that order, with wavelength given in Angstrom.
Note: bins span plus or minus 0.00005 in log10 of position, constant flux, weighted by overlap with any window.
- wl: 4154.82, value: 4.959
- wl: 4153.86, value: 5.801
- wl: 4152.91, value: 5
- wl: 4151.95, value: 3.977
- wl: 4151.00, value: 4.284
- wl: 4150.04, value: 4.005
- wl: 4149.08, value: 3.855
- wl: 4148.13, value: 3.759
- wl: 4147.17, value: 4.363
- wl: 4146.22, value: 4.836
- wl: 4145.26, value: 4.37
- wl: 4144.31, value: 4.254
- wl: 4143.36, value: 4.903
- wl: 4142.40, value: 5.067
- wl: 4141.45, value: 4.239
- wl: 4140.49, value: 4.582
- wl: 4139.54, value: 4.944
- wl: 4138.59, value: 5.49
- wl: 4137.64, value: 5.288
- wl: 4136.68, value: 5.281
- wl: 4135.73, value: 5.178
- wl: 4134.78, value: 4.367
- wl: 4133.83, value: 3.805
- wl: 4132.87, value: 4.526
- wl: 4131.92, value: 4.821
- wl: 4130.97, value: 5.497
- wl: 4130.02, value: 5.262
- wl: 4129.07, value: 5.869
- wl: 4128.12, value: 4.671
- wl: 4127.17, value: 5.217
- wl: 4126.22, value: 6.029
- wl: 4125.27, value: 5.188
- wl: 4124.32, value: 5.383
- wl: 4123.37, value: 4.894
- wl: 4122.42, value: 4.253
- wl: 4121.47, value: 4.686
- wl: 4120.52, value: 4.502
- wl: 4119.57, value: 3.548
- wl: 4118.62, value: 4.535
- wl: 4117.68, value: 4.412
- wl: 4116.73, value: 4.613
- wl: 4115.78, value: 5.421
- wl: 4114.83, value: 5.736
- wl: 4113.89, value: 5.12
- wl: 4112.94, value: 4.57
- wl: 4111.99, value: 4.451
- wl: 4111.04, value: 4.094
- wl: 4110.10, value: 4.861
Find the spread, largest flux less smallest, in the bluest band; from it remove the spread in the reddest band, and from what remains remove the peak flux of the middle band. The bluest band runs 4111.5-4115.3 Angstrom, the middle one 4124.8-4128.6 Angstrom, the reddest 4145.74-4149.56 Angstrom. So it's -5.8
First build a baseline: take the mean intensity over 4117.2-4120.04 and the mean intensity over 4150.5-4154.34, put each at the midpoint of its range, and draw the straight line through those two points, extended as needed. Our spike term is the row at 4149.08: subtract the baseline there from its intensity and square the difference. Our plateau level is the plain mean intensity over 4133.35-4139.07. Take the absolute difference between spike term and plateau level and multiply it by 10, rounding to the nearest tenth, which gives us 41.8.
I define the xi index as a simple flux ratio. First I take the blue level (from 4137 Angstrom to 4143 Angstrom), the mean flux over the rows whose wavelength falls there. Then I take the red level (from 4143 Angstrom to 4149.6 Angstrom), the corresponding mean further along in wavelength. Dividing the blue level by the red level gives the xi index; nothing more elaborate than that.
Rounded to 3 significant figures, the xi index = 1.14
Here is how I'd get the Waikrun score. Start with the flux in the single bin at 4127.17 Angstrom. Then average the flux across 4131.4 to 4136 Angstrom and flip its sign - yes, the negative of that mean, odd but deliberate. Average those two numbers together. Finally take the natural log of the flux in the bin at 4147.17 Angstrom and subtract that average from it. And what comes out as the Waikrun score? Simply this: 1.1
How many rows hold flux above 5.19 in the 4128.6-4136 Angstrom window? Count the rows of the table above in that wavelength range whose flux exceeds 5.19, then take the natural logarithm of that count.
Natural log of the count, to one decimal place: 1.1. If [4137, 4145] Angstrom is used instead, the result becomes 0.7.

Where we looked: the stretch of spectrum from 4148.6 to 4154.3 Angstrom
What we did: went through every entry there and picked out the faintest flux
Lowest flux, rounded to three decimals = 3.855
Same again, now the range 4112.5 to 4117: 4.570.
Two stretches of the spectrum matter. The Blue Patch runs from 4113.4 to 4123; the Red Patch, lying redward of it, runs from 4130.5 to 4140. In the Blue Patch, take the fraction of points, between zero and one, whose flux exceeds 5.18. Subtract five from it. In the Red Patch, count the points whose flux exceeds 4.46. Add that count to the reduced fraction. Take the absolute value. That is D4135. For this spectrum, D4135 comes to 3.2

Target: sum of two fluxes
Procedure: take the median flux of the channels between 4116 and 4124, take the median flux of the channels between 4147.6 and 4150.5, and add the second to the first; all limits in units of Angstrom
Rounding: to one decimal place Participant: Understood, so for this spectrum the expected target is 8.4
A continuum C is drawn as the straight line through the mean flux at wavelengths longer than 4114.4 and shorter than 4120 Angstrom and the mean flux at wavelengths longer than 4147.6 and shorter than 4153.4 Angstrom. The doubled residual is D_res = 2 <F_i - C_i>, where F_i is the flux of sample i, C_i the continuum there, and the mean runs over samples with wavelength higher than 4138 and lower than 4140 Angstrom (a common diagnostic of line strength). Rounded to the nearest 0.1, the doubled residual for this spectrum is 1.8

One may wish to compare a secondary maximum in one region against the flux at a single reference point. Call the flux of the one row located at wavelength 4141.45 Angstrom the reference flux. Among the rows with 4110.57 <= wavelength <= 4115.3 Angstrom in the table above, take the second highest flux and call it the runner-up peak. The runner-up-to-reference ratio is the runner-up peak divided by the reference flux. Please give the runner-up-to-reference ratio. 1.21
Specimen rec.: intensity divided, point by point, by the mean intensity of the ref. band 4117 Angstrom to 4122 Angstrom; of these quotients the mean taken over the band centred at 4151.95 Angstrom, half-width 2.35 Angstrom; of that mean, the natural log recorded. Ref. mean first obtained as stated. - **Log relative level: 0.06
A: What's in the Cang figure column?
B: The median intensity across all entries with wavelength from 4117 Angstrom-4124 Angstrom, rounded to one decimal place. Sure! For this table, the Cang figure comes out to 4.5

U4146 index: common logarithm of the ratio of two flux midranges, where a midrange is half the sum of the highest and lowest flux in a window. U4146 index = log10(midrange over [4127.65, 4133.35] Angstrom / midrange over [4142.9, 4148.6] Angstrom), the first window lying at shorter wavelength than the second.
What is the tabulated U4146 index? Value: 0.08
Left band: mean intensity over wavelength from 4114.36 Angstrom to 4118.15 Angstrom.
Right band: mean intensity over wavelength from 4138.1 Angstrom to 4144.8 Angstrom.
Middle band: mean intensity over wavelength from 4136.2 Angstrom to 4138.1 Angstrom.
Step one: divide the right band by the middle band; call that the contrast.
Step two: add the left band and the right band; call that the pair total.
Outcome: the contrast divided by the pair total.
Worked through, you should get 0.092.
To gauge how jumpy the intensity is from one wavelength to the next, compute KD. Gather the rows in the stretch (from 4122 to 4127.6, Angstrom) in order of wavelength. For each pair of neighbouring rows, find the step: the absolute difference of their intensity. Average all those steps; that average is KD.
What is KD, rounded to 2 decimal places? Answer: 0.60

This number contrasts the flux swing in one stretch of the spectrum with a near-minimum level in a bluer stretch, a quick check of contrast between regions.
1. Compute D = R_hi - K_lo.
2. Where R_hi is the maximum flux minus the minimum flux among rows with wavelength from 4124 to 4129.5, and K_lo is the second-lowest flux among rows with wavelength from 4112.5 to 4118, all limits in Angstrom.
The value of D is -3.21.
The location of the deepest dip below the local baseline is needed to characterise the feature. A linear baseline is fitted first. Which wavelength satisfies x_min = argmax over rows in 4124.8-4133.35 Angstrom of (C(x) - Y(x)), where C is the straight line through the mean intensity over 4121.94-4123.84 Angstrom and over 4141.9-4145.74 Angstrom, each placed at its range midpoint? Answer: 4132.87 Angstrom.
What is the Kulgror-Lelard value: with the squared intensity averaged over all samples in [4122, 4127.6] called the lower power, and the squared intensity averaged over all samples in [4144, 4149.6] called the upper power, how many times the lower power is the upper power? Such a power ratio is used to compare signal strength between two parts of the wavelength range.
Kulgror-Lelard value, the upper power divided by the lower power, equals 0.67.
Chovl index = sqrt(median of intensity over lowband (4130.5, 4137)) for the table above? 2.20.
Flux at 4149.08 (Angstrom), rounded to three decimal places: 3.855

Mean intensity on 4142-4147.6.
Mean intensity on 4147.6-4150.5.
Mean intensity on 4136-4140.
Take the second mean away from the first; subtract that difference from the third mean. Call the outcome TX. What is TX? 4.49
